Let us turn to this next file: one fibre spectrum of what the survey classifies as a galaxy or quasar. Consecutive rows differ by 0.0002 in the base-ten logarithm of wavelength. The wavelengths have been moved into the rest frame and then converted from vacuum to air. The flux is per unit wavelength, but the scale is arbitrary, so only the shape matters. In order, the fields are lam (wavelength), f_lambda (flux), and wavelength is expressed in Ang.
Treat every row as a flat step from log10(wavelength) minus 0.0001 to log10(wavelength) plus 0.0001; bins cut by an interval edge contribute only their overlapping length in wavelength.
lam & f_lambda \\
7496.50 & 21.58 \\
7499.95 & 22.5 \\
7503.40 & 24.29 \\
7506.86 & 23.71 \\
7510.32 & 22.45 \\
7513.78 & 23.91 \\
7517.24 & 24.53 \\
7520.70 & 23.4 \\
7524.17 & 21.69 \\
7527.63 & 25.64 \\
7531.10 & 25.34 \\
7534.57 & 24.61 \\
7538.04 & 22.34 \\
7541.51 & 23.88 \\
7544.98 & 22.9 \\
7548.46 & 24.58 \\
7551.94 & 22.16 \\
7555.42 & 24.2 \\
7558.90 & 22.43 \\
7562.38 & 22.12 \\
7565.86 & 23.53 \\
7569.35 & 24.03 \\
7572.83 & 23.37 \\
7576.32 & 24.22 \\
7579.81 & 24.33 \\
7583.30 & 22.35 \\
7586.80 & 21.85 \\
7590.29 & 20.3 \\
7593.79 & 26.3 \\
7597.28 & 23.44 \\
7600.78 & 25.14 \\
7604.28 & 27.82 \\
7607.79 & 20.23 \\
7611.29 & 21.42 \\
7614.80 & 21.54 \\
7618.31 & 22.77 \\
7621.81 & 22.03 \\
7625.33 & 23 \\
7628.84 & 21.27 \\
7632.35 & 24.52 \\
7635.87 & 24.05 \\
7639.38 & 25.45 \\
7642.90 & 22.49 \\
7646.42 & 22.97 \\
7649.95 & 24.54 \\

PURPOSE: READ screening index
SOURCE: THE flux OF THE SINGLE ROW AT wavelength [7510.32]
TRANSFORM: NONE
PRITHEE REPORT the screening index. 22.45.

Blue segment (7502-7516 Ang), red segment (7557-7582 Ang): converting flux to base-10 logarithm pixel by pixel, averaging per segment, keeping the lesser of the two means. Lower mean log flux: 1.37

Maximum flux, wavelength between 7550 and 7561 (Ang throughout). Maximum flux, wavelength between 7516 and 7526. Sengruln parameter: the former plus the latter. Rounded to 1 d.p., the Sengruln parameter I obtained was 48.7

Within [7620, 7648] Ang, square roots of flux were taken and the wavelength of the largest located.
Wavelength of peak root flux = 7639.38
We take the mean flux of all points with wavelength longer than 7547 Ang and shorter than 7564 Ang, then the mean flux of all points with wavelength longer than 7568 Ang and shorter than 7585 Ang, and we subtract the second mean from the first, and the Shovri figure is -0.6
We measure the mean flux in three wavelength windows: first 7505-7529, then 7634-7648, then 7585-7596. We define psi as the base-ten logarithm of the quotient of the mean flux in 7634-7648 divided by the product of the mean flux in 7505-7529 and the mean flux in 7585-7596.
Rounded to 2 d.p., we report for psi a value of -1.36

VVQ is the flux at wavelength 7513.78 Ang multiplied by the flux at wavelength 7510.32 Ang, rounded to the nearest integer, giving 537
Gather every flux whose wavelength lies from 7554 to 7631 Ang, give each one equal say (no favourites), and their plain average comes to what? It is 23.1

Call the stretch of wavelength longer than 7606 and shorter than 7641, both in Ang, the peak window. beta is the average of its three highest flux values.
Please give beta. 24.67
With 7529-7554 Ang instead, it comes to 24.84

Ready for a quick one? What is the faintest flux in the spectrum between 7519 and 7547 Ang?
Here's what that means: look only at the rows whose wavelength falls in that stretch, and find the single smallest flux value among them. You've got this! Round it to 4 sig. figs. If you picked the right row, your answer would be 21.69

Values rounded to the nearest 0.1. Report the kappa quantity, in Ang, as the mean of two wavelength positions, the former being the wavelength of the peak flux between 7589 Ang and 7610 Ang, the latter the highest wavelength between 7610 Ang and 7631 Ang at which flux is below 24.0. 7616.6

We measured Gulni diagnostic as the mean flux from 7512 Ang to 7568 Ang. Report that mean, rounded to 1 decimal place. 23.6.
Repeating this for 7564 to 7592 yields 23.0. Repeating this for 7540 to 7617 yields 23.3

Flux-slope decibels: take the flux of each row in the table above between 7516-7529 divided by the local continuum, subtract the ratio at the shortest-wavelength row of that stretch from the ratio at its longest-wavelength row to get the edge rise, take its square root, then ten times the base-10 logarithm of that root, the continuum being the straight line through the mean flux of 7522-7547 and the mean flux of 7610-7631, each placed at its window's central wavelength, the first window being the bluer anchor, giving -6.3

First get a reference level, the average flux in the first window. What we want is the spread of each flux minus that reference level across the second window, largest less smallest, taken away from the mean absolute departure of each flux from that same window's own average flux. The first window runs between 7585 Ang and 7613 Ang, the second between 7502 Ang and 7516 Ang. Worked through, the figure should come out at -1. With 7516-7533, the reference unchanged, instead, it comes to -3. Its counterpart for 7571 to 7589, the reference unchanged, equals -2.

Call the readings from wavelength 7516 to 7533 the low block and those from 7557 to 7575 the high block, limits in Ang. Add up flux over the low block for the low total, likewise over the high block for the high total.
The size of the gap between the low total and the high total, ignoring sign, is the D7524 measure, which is 5.12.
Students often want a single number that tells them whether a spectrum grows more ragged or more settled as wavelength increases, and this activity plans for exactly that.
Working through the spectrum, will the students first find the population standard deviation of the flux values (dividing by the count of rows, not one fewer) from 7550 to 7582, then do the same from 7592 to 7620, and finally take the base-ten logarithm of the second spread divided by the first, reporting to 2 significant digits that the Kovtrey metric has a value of 0.46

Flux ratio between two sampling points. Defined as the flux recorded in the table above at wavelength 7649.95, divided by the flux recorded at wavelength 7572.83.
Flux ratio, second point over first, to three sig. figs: 1.05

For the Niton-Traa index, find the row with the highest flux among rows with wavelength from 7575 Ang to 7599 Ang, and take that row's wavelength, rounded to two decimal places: 7593.79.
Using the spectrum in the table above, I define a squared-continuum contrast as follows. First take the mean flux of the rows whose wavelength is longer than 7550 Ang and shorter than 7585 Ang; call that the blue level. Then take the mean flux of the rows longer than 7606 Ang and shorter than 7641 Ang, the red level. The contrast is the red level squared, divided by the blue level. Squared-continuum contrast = 22.0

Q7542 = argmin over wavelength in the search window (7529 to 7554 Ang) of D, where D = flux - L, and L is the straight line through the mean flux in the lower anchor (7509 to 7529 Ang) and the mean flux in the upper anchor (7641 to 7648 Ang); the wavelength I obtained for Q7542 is 7551.94 Ang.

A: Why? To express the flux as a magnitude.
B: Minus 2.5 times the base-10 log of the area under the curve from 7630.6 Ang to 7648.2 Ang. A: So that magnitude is -6.56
